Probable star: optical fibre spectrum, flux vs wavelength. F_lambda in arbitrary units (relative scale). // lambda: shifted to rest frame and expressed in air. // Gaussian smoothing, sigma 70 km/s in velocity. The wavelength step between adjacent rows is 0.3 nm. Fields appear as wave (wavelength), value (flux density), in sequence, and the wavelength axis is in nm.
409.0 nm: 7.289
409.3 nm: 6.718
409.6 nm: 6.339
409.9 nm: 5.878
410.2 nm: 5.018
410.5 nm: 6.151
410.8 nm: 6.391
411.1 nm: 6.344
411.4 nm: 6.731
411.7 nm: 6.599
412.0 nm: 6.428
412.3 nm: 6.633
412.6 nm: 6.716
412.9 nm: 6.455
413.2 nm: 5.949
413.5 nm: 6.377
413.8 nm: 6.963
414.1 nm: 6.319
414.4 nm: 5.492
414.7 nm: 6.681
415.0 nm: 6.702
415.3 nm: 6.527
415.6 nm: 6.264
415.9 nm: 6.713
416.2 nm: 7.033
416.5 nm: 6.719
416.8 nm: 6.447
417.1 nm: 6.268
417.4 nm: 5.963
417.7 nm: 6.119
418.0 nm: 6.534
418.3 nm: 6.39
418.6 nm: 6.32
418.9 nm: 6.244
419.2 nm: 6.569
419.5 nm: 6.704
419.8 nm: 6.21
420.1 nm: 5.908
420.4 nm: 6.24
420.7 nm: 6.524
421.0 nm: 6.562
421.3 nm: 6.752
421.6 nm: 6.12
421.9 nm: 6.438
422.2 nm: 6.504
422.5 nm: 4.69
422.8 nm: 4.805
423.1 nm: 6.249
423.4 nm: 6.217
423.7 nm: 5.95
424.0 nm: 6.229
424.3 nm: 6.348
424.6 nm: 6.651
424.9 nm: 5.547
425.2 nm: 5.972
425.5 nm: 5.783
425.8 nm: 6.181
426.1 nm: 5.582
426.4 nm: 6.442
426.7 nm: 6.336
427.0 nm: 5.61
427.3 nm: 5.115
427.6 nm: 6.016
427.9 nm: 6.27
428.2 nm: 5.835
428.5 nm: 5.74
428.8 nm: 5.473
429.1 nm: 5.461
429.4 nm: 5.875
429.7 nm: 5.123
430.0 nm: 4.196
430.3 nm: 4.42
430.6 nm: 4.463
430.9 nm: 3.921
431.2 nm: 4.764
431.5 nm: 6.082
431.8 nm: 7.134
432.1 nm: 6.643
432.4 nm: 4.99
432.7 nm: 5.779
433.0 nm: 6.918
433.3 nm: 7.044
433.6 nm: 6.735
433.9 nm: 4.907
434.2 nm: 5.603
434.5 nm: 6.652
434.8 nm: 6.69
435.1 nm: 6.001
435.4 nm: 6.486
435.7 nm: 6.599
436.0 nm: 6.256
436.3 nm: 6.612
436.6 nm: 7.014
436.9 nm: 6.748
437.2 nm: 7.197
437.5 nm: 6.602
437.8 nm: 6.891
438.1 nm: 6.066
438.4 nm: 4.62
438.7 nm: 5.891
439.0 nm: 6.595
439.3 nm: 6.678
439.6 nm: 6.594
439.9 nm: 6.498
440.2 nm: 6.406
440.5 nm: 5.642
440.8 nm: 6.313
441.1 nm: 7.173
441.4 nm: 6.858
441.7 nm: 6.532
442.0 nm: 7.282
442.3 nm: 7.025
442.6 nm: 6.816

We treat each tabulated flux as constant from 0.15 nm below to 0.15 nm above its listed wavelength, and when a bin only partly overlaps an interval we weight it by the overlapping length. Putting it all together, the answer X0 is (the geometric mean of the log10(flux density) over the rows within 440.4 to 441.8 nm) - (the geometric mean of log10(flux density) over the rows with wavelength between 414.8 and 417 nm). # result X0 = -0.01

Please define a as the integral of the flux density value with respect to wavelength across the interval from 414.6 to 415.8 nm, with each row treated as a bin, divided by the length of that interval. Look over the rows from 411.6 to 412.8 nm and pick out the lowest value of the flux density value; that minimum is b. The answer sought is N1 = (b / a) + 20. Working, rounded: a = 6.54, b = 6.428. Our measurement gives 21.0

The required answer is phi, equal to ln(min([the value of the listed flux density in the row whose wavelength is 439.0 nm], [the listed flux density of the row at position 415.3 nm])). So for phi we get 1.88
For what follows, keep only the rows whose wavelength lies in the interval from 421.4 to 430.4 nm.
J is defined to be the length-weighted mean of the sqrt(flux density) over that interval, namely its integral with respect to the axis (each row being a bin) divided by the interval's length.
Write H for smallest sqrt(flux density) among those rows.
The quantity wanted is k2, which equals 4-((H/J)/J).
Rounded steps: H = 2.05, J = 2.40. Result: 3.64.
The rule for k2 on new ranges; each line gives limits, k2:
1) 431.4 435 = 3.65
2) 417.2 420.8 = 3.61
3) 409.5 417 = 3.65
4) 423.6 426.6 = 3.61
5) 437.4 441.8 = 3.66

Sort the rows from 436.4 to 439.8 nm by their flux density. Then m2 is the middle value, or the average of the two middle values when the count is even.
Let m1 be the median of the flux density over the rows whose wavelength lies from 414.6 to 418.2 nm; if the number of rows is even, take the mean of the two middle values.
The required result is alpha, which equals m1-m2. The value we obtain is -0.1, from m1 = 6.53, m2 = 6.60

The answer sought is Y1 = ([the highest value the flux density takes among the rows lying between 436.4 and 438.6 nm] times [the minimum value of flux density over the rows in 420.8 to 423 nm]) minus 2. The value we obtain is 32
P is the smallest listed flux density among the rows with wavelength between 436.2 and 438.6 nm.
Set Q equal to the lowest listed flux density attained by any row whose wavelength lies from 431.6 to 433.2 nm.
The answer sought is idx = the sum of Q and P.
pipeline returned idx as 9.6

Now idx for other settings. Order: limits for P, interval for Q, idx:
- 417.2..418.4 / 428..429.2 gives 11.4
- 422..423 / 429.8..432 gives 8.6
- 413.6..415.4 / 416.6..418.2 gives 11.5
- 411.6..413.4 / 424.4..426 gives 11.5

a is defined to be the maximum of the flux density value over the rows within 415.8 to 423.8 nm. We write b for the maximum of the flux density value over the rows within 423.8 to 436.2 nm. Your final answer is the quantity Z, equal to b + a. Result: 14.2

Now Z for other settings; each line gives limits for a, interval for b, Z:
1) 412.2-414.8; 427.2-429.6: 13.2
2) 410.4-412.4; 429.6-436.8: 13.9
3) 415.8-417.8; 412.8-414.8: 14.0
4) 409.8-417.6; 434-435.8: 13.7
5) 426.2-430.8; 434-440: 13.6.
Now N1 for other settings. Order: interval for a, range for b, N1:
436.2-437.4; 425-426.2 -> 20.8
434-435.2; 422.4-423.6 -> 20.8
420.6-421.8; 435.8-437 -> 21.0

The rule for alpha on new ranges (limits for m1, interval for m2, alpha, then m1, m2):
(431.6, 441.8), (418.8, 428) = 0.4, 6.60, 6.23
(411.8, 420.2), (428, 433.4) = 0.8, 6.44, 5.61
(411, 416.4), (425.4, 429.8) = 0.8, 6.56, 5.78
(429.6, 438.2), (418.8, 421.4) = 0.0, 6.49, 6.52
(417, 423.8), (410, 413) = -0.2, 6.25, 6.44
